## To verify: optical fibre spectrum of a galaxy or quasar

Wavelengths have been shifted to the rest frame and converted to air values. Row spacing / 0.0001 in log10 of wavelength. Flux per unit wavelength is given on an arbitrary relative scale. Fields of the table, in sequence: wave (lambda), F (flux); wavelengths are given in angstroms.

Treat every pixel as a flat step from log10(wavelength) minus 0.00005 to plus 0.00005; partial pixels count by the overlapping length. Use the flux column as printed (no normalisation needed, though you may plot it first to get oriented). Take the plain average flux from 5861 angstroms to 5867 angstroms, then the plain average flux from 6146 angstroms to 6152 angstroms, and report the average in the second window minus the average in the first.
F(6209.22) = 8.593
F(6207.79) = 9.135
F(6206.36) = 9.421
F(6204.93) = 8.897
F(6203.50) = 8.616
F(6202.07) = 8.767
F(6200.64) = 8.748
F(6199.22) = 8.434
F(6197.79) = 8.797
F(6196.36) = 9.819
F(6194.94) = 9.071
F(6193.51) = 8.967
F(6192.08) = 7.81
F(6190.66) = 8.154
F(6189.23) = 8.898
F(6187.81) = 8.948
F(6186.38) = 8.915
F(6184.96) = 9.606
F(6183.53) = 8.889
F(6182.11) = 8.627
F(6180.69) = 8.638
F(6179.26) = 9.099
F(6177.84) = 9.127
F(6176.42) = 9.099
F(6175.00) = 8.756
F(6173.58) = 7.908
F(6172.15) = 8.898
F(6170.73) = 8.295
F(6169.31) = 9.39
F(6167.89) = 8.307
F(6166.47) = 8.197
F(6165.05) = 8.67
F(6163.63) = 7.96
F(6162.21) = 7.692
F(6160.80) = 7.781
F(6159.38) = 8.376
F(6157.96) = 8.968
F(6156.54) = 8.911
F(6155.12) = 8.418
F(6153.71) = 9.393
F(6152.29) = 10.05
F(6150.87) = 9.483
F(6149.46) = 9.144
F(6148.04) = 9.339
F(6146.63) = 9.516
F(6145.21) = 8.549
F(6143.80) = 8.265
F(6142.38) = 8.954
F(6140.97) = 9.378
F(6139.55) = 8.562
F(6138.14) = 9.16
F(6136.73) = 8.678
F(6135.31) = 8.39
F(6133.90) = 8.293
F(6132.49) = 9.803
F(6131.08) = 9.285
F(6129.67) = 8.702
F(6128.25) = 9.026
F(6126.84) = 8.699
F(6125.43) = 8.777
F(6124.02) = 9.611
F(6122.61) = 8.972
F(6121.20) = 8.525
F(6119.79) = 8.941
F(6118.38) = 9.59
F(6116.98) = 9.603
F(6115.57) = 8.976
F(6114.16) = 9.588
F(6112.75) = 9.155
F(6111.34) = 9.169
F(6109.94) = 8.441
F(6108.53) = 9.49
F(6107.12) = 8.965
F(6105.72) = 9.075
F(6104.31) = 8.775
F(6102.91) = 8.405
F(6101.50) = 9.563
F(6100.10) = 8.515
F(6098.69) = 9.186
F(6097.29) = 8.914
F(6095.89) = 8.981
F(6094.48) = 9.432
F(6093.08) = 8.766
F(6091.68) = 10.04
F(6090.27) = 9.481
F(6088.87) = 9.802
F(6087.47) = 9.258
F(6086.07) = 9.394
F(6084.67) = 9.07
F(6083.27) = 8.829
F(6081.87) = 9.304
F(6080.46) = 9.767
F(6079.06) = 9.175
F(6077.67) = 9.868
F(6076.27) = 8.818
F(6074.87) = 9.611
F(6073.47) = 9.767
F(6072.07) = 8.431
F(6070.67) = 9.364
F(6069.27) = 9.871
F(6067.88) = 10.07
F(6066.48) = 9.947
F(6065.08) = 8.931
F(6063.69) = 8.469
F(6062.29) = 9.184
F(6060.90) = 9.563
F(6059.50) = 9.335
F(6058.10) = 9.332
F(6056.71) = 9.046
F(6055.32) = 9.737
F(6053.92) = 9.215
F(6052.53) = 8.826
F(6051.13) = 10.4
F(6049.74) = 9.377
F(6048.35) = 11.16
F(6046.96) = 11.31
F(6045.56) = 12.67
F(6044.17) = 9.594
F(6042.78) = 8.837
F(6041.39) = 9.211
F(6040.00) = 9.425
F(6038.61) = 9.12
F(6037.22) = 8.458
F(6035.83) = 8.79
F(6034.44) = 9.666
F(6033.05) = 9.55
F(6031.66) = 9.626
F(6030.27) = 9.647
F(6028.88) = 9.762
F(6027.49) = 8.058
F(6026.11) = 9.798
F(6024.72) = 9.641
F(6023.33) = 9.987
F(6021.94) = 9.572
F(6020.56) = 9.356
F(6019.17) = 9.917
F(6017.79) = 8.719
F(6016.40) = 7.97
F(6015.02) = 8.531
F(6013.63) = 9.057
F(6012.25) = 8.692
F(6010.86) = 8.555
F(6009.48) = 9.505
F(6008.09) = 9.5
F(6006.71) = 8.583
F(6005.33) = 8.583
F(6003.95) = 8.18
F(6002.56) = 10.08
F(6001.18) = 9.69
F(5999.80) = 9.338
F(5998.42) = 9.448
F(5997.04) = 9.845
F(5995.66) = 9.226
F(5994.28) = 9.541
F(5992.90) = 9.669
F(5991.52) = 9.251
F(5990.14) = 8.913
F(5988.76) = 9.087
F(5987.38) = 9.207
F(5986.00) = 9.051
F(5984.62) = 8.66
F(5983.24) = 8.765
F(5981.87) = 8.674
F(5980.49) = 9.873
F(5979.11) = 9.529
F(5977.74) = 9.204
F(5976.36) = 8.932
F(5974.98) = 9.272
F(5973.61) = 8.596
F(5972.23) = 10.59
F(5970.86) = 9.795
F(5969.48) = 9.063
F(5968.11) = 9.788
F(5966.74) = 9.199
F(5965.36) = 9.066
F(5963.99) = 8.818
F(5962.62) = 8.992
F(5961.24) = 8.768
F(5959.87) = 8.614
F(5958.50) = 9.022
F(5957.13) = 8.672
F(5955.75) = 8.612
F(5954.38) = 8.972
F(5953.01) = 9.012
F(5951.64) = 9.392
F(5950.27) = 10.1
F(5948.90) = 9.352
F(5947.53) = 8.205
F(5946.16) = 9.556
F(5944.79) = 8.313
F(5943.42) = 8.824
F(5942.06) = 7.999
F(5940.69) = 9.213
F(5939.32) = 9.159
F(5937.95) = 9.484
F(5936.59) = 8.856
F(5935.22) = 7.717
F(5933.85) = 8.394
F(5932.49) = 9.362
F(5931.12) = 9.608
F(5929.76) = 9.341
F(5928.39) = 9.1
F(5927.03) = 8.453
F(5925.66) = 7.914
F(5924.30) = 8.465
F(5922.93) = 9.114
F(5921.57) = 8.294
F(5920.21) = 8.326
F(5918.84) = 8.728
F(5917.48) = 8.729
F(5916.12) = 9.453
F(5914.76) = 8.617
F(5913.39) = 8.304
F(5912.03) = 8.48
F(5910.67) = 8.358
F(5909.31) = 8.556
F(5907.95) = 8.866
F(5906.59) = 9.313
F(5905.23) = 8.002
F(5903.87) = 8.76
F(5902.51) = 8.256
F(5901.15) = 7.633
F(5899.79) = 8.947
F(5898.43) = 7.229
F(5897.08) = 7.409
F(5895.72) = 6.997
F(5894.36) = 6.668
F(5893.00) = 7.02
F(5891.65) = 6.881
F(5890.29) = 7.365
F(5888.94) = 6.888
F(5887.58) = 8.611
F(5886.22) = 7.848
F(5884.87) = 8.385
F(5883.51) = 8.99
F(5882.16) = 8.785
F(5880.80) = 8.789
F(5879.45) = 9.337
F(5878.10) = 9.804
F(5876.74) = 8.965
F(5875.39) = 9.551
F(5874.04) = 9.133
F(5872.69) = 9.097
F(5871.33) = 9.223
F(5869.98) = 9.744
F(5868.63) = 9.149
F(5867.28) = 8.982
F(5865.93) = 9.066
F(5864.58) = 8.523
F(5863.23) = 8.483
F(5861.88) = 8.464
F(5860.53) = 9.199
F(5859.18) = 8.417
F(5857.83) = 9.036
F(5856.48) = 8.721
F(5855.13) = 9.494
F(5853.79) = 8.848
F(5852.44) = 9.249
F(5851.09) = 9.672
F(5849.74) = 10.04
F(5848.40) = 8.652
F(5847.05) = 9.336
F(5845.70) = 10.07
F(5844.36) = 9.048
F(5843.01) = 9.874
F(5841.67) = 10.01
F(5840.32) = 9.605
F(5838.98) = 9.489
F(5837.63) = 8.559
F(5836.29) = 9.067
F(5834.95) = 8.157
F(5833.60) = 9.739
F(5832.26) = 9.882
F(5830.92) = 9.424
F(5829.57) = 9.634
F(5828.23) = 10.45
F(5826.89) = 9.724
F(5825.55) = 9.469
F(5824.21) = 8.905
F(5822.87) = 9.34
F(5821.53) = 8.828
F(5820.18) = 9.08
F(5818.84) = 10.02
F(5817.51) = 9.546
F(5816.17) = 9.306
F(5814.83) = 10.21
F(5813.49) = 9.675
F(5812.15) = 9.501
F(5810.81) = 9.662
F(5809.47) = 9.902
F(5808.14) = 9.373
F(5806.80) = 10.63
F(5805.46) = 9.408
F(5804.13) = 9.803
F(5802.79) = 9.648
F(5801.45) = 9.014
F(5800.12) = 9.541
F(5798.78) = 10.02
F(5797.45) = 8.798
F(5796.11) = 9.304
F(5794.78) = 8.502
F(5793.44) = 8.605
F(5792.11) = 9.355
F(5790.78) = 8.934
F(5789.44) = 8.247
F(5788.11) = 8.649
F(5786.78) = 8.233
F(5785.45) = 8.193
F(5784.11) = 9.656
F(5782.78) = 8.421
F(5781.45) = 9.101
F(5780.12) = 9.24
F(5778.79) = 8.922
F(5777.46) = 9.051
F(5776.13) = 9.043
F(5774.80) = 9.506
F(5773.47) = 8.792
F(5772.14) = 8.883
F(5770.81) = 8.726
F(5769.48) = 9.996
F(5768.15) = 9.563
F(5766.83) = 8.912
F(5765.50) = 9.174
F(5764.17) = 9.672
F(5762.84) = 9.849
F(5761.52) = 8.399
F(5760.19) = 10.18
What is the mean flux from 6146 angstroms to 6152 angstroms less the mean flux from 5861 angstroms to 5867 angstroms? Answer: 0.74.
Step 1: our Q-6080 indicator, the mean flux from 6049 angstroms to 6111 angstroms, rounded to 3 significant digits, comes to 9.27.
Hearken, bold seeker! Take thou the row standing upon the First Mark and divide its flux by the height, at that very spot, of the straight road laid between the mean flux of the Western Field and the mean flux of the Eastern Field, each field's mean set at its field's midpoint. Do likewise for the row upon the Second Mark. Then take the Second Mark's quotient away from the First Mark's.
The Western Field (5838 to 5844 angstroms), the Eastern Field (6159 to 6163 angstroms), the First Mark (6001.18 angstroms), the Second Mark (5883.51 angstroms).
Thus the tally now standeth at 0.15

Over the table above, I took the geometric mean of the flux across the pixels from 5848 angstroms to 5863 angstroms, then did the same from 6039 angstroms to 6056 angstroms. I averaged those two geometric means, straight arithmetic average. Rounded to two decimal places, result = 9.49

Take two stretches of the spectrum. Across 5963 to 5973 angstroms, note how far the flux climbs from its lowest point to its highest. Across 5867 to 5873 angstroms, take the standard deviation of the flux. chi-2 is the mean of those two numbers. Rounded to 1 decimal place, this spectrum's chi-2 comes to 1.0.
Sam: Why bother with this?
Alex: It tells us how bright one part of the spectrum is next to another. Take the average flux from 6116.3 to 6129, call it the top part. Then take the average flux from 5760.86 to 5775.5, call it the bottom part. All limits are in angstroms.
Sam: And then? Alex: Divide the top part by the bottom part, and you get 0.98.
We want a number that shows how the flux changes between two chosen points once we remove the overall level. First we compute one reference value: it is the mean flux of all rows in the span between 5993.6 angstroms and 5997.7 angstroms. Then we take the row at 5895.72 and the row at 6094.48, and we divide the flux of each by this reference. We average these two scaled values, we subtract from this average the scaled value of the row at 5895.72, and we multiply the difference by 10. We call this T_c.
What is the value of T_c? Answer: 1.3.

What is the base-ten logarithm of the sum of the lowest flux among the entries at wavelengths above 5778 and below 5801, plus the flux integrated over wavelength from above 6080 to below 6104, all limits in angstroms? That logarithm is 2.36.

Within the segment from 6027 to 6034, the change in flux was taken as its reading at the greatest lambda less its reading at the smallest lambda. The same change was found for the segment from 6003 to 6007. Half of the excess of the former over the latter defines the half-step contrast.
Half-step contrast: 0.5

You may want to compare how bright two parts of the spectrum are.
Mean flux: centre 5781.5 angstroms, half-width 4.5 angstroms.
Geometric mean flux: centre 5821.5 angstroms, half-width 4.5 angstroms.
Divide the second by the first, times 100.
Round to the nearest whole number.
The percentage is 104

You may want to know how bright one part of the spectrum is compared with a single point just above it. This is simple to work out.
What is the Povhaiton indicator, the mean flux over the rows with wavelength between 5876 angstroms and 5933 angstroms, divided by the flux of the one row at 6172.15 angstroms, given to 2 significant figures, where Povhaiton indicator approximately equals 0.94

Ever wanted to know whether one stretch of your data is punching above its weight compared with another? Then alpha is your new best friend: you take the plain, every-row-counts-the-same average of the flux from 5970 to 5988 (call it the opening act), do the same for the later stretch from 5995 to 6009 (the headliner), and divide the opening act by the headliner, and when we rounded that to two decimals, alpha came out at 1.00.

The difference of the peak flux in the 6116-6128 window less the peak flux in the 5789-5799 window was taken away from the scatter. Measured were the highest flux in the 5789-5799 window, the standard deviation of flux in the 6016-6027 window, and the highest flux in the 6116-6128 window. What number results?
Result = 1.1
